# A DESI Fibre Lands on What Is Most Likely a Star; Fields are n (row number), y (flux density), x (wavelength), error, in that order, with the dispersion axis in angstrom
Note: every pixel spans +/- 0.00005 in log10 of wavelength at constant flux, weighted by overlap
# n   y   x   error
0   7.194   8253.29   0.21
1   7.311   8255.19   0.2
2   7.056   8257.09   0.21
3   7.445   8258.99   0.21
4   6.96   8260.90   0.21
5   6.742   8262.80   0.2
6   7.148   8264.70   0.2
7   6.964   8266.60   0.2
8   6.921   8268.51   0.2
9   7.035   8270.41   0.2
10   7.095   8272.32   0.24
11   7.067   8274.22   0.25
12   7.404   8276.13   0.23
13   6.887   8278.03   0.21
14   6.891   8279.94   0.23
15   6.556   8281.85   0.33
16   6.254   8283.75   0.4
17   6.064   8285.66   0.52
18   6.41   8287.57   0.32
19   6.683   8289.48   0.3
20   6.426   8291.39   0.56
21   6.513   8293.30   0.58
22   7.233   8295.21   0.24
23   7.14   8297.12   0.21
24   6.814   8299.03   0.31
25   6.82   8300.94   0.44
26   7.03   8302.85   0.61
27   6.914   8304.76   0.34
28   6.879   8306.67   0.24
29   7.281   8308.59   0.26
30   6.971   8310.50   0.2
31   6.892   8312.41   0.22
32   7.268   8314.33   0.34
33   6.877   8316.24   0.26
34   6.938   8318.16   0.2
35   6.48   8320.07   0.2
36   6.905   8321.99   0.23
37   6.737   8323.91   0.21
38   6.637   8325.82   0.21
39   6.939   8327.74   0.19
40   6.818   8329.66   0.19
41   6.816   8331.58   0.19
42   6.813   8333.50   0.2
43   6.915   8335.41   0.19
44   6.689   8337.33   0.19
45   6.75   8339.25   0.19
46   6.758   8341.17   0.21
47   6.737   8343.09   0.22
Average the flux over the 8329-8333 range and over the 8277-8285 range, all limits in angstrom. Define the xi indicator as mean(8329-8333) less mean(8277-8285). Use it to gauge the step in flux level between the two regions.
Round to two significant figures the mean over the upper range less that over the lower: 0.17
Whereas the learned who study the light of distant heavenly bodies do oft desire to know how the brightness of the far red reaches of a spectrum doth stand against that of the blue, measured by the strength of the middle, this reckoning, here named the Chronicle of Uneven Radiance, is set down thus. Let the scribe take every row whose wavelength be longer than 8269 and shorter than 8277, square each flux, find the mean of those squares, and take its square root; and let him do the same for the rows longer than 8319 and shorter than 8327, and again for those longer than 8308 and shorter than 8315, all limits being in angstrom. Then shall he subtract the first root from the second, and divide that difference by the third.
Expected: -0.065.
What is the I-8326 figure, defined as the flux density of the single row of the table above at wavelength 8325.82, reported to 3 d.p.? 6.637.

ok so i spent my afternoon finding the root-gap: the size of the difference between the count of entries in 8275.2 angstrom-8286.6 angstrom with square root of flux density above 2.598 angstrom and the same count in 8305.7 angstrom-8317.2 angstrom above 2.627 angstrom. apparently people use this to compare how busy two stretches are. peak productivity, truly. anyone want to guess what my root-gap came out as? 0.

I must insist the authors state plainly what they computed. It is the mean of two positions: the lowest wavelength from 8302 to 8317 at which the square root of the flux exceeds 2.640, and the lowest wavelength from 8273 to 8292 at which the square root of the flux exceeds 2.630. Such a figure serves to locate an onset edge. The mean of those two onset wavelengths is 8288.5 angstrom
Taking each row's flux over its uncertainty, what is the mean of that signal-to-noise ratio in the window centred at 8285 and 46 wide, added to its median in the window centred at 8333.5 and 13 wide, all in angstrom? 60.9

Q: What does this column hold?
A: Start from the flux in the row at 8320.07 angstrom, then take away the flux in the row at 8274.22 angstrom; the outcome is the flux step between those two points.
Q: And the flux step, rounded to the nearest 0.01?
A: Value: -0.59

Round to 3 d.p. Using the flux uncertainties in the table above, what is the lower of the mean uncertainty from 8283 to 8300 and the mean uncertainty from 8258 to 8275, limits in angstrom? 0.212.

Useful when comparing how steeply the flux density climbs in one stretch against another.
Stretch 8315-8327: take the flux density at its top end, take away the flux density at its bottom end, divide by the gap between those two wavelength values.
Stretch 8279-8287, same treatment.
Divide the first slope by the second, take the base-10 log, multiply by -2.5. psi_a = 1.9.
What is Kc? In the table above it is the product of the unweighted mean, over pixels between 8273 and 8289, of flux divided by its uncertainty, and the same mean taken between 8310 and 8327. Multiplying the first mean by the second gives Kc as 727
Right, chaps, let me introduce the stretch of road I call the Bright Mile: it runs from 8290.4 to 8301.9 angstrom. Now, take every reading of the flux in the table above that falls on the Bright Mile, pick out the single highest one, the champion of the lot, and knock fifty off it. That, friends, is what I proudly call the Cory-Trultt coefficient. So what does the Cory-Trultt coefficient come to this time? -42.8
